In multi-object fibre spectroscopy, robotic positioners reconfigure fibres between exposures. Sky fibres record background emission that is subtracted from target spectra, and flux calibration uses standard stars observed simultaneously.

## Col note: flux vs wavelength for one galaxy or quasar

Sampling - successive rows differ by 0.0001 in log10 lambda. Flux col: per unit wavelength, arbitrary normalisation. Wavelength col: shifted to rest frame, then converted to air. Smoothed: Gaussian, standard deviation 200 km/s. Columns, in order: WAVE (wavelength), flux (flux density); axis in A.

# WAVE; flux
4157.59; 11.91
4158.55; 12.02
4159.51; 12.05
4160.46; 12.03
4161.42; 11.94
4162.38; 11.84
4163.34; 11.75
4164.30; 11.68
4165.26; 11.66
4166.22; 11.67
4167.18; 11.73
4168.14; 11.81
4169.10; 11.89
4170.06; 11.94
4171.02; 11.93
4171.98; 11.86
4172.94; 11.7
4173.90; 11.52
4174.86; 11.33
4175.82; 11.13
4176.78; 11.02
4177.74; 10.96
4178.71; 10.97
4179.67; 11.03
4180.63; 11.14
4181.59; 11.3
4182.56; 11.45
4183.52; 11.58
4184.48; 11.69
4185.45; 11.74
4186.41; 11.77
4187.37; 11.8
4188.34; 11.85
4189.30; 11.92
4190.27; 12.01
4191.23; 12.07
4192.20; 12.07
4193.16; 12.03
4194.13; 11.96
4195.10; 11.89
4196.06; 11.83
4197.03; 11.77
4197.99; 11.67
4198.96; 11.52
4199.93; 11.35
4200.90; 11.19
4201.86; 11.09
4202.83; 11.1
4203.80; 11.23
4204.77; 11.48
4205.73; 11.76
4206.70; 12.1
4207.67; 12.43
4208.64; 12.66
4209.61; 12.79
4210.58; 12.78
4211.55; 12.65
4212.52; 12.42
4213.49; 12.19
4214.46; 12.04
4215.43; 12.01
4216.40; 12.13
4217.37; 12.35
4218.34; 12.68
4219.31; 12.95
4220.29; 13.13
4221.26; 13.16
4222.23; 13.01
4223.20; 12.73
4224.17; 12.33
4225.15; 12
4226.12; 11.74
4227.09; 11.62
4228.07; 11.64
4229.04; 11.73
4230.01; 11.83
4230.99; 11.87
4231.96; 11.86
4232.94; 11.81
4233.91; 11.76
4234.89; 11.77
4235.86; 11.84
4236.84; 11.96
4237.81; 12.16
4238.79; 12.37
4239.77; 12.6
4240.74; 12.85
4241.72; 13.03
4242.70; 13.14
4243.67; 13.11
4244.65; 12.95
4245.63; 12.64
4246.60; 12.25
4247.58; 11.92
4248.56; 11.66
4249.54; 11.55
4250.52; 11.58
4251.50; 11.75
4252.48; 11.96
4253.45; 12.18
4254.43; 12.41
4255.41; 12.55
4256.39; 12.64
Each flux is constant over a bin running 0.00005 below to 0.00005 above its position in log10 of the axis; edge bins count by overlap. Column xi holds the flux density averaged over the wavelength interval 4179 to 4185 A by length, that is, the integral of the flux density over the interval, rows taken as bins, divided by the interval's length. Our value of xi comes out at 11.4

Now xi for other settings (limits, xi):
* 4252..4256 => 12.3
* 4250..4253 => 11.8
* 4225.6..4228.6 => 11.7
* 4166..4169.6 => 11.8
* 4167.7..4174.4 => 11.8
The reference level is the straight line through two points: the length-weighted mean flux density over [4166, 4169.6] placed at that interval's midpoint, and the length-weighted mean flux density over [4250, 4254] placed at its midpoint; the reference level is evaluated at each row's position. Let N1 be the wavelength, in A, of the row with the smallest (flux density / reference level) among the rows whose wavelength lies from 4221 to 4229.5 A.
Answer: 4227.09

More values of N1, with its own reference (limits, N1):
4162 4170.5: 4165.26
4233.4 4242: 4233.91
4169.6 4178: 4177.74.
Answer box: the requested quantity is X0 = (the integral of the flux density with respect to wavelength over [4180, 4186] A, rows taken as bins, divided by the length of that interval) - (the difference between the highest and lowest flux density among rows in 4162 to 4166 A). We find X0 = 11.3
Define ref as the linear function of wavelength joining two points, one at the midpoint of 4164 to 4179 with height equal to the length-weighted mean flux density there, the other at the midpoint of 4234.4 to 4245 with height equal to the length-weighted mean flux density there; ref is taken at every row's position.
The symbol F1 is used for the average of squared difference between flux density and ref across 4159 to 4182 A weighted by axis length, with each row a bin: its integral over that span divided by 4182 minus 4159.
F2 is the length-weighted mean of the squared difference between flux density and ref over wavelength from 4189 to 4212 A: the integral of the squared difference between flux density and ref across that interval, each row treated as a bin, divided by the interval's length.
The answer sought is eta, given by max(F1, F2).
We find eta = 0.24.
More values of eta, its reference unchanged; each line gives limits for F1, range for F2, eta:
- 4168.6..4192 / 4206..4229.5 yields 0.28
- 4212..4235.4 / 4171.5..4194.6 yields 0.30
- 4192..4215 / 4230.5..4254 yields 0.40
